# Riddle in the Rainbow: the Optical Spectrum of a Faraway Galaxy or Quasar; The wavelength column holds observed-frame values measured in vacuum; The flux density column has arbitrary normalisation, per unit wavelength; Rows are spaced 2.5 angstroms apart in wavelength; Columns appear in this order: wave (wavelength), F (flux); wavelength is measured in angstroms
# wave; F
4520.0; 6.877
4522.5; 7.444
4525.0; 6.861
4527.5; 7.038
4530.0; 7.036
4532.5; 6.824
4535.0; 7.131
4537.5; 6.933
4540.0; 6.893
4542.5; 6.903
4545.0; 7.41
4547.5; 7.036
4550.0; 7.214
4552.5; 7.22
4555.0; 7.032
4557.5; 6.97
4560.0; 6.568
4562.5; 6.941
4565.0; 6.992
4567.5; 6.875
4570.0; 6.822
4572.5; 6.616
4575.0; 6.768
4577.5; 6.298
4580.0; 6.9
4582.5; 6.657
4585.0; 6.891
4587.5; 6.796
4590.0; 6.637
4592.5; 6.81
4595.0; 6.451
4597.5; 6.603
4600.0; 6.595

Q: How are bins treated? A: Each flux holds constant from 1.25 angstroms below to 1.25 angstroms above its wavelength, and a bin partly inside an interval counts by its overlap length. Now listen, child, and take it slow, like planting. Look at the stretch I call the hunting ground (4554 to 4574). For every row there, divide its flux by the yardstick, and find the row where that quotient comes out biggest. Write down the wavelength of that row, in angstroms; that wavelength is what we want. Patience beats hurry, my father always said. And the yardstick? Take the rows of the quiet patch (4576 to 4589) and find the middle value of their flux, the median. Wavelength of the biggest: 4555.0 angstroms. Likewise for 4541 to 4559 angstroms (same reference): 4545.0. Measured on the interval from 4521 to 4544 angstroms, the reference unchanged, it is 4522.5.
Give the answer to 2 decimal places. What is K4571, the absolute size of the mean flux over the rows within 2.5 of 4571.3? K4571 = 6.72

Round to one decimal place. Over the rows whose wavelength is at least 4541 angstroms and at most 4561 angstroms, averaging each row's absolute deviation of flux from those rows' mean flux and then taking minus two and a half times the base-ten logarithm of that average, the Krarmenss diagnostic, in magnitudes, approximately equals 1.9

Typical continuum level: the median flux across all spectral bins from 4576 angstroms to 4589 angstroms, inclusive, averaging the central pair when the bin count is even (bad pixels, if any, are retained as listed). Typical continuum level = 6.80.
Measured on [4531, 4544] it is 6.90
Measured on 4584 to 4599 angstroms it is 6.72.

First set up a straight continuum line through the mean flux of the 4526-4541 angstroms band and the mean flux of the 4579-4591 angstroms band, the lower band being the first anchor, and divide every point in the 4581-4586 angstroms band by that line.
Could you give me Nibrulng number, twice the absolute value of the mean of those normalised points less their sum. 1.998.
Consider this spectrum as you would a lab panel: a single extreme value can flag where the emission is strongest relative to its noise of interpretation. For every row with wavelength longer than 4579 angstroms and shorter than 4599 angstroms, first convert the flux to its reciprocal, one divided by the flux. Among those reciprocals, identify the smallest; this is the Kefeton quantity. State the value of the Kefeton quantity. 0.145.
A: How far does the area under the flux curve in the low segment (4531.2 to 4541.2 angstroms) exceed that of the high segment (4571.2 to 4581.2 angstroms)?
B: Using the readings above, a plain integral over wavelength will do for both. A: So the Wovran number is 3.0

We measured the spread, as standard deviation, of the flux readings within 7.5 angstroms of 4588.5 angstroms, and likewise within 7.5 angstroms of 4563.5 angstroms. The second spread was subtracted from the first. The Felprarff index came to 0.001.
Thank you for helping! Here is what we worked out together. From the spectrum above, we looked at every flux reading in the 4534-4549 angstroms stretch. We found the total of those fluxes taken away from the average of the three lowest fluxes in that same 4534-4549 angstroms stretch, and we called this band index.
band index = -35.4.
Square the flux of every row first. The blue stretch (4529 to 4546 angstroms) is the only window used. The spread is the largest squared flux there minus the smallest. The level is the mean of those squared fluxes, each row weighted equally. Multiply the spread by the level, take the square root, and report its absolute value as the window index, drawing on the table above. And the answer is 20.3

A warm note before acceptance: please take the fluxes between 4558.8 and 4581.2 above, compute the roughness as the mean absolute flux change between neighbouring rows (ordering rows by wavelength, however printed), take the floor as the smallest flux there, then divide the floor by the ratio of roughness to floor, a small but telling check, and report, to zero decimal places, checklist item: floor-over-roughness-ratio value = 157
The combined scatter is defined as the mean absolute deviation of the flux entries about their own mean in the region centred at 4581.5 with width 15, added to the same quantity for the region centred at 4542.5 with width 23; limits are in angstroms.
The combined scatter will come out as 0.32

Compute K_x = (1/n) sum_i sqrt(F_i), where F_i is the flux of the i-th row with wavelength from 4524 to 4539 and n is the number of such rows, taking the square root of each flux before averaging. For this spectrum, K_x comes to 2.64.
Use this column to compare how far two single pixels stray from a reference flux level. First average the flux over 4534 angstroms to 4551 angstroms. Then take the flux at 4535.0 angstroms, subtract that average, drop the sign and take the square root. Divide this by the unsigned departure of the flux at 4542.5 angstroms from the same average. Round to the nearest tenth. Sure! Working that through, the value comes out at 1.4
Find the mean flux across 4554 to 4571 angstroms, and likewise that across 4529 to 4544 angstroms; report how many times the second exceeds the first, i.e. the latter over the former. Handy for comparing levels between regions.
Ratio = 1.01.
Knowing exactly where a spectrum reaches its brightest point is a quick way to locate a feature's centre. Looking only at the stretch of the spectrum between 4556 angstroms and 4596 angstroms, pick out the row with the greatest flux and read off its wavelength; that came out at 4565.0 angstroms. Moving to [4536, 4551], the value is 4545.0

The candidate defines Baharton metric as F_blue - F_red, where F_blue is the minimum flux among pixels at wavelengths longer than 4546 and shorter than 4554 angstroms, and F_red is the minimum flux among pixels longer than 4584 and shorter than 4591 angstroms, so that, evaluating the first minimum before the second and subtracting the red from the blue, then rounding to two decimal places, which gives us 0.40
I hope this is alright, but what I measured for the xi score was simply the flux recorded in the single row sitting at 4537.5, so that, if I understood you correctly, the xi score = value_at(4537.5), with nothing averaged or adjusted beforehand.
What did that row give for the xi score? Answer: 6.933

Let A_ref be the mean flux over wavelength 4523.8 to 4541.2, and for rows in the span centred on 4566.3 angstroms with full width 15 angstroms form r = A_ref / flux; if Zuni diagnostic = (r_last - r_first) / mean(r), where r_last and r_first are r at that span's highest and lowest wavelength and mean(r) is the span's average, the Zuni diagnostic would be -0.01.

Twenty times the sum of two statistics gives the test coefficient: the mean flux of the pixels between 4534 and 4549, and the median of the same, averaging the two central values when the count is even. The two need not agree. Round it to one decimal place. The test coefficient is 280.7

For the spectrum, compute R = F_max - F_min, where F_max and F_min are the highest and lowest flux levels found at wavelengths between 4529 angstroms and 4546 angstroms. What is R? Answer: 0.59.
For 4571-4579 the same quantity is 0.47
